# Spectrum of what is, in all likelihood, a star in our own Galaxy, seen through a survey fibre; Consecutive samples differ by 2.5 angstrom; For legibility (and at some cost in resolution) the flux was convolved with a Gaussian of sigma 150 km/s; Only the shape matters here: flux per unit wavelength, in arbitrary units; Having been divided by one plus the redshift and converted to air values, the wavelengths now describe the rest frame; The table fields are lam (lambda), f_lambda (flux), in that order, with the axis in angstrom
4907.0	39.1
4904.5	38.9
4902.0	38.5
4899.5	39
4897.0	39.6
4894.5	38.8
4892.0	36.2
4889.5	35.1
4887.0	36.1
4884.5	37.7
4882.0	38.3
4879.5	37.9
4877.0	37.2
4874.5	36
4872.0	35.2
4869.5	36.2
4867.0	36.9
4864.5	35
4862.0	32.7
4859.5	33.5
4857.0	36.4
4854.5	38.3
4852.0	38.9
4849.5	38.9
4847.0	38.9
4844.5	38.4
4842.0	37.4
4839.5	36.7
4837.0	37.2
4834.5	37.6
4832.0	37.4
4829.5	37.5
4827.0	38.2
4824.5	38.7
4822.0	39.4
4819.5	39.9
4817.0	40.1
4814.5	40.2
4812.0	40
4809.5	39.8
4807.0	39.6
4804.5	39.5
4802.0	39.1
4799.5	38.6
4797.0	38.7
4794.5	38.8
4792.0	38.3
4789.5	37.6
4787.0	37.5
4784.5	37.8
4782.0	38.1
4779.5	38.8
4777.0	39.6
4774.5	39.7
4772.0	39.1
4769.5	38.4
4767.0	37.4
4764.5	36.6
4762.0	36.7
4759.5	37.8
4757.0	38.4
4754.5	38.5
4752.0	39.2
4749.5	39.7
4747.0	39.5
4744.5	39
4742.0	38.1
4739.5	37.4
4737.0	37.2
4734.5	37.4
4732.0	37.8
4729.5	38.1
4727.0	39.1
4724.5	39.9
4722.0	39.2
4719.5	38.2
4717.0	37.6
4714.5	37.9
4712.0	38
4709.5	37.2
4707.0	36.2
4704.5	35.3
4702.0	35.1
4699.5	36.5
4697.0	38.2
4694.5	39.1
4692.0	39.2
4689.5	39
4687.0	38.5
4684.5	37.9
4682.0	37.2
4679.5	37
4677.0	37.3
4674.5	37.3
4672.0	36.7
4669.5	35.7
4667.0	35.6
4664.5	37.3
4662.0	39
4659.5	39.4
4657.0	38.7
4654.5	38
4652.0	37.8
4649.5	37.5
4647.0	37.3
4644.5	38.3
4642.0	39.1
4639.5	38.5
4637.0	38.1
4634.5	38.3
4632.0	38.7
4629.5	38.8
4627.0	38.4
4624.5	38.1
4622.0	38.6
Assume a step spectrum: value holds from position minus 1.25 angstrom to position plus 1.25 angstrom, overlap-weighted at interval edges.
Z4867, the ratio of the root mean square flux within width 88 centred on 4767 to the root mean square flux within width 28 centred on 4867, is 1.07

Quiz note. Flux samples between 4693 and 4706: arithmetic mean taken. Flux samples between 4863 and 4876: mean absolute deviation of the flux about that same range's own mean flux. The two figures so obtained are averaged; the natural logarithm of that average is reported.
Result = 2.93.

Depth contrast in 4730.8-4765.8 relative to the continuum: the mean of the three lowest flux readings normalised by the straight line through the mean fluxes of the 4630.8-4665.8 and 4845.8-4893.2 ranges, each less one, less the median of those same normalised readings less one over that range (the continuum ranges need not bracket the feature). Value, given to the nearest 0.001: -0.029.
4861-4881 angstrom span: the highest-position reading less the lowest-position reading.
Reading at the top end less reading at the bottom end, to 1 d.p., 5.2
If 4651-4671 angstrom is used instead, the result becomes -2.1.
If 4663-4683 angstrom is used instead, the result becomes -0.1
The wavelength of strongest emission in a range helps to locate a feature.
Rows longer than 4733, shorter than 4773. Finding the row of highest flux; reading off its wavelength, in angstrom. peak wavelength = 4749.5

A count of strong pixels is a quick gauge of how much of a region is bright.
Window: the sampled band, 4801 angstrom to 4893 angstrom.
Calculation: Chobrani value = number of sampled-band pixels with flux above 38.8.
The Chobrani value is 12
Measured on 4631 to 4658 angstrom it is 1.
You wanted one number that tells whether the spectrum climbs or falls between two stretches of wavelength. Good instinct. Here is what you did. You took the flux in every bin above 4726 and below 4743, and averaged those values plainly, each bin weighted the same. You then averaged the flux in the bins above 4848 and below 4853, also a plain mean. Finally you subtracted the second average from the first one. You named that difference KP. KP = -1.0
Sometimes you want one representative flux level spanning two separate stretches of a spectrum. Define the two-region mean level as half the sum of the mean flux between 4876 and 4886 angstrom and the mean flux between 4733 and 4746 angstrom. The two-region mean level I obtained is 37.8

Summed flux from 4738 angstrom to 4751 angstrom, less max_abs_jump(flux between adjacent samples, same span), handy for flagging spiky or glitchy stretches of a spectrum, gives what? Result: 193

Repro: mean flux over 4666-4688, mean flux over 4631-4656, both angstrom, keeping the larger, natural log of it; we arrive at 3.642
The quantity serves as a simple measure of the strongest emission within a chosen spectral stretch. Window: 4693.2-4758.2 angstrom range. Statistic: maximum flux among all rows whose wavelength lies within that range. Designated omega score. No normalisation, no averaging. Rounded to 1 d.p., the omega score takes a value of 39.9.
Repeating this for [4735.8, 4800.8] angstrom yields 39.7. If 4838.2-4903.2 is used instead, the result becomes 39.6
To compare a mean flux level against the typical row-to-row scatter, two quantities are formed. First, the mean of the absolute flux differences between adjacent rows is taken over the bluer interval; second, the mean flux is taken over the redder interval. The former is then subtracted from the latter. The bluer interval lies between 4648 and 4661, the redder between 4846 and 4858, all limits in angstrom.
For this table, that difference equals 37.8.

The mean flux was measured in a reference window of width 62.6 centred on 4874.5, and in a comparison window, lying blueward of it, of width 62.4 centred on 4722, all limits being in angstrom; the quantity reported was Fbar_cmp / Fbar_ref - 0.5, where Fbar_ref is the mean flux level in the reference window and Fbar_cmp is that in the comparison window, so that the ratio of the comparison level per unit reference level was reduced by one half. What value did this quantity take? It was 0.52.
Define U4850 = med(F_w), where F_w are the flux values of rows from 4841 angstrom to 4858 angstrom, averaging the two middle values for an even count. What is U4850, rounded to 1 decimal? 38.4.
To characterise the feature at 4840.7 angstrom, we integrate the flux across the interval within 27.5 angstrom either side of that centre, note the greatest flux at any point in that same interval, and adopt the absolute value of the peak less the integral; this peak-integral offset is 2030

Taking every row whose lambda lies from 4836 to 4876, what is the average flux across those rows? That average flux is 36.7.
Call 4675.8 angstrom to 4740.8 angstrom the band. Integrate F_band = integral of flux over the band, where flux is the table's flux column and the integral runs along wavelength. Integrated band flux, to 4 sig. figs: 2454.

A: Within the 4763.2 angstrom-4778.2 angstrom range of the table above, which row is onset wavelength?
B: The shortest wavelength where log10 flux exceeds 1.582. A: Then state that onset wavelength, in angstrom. 4769.5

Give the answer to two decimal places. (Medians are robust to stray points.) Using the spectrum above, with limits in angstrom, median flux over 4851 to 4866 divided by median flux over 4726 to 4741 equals 0.95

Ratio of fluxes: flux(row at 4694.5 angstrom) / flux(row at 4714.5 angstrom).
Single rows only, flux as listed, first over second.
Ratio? 1.032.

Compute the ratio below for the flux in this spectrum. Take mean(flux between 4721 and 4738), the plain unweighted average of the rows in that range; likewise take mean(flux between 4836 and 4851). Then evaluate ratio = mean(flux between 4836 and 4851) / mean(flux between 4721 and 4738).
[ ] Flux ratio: 0.99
